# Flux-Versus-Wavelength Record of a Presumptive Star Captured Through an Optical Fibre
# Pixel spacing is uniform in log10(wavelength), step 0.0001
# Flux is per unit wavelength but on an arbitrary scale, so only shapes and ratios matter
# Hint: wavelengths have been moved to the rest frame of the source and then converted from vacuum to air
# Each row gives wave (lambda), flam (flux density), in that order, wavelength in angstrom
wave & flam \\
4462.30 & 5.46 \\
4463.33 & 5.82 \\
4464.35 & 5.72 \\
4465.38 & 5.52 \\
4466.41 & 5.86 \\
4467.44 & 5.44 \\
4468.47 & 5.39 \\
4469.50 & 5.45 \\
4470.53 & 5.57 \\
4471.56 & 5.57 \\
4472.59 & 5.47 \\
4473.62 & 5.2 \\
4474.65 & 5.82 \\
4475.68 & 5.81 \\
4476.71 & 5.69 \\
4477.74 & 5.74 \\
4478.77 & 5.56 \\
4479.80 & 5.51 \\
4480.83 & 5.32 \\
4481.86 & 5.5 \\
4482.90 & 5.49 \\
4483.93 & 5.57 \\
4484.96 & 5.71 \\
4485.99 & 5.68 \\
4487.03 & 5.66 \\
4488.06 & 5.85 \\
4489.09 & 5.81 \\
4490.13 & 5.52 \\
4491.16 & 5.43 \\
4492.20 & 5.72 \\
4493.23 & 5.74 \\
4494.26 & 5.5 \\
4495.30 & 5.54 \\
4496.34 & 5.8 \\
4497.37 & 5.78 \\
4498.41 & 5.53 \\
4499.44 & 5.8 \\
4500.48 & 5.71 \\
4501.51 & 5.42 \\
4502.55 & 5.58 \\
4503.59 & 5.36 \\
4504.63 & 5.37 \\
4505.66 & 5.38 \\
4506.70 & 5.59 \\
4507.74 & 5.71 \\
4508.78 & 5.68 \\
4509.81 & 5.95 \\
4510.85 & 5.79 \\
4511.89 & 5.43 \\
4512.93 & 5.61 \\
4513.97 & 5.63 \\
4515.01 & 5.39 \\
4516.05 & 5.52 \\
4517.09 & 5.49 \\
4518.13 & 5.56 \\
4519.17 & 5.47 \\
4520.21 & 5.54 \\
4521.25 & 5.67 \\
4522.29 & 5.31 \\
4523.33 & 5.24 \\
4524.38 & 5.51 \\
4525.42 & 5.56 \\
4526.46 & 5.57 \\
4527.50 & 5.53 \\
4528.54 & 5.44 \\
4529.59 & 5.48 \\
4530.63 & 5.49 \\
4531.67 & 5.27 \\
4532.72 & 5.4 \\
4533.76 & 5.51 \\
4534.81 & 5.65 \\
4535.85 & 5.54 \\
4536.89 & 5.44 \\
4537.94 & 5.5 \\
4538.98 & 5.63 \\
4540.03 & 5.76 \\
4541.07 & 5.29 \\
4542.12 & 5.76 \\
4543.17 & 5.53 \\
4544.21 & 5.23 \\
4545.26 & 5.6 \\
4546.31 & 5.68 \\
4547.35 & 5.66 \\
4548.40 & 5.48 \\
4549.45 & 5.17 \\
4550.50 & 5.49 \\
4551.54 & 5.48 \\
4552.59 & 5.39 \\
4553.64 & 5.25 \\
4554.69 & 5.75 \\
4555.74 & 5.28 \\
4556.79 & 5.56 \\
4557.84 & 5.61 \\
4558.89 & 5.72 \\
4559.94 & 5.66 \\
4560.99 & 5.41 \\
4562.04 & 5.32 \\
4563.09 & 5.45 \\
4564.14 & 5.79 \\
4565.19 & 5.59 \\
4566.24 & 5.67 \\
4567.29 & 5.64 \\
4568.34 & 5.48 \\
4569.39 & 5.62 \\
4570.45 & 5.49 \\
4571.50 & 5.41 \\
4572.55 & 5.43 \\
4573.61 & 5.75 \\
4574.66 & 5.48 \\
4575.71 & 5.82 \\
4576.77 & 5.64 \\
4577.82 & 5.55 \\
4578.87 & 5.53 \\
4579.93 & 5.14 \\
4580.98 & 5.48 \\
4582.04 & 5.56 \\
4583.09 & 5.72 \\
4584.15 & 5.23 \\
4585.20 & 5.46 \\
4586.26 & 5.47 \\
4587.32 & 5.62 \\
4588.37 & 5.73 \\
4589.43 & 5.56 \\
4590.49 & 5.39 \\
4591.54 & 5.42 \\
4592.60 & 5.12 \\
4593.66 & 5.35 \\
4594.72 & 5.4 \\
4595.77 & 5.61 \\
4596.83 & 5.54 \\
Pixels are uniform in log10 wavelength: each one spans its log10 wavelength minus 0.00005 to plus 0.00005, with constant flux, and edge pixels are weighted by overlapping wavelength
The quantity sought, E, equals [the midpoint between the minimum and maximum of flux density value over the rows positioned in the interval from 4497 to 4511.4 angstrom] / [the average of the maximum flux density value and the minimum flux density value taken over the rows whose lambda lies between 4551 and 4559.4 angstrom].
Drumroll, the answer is 1.03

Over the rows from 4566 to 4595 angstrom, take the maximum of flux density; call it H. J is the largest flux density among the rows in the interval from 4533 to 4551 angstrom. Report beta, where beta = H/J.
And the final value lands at 1.01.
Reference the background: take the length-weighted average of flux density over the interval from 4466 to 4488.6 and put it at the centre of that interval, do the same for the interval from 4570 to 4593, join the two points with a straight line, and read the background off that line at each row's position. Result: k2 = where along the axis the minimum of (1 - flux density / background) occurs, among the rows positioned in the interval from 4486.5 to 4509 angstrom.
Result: 4488.06 angstrom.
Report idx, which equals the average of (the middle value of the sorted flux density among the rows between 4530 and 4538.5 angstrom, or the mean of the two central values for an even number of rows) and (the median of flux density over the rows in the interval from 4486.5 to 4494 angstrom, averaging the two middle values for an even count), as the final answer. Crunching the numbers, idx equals 5.61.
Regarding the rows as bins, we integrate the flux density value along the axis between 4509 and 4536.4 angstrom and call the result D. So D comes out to 151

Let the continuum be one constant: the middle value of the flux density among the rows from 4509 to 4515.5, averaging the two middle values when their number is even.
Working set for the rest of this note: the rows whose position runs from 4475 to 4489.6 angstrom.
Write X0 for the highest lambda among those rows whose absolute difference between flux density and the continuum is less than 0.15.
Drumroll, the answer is 4487.03 angstrom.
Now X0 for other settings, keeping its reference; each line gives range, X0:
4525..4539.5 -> 4538.98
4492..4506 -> 4502.55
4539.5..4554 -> 4551.54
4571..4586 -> 4583.09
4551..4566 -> 4565.19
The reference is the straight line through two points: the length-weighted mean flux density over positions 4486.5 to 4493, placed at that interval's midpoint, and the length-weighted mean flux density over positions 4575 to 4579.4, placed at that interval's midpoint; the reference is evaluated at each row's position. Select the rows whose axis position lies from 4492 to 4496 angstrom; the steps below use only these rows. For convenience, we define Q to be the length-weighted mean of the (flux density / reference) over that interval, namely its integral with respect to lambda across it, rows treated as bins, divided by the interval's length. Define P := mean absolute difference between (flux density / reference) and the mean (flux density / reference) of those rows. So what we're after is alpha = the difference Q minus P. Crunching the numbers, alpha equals 0.975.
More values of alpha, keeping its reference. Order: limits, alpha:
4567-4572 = 0.966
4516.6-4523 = 0.959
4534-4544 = 0.963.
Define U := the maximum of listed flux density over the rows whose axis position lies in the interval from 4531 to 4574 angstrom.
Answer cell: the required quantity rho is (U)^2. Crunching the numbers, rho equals 33.5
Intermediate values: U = 5.79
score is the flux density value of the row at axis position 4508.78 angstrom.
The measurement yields 5.68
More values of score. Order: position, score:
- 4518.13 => 5.56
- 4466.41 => 5.86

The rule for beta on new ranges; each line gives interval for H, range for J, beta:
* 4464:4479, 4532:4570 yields 1.01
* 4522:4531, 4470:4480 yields 0.96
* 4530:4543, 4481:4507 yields 0.98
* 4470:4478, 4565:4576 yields 1.00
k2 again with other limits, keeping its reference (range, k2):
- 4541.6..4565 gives 4564.14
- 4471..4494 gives 4488.06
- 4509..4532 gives 4509.81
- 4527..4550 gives 4542.12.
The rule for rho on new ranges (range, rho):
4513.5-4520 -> 31.7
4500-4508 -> 32.6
